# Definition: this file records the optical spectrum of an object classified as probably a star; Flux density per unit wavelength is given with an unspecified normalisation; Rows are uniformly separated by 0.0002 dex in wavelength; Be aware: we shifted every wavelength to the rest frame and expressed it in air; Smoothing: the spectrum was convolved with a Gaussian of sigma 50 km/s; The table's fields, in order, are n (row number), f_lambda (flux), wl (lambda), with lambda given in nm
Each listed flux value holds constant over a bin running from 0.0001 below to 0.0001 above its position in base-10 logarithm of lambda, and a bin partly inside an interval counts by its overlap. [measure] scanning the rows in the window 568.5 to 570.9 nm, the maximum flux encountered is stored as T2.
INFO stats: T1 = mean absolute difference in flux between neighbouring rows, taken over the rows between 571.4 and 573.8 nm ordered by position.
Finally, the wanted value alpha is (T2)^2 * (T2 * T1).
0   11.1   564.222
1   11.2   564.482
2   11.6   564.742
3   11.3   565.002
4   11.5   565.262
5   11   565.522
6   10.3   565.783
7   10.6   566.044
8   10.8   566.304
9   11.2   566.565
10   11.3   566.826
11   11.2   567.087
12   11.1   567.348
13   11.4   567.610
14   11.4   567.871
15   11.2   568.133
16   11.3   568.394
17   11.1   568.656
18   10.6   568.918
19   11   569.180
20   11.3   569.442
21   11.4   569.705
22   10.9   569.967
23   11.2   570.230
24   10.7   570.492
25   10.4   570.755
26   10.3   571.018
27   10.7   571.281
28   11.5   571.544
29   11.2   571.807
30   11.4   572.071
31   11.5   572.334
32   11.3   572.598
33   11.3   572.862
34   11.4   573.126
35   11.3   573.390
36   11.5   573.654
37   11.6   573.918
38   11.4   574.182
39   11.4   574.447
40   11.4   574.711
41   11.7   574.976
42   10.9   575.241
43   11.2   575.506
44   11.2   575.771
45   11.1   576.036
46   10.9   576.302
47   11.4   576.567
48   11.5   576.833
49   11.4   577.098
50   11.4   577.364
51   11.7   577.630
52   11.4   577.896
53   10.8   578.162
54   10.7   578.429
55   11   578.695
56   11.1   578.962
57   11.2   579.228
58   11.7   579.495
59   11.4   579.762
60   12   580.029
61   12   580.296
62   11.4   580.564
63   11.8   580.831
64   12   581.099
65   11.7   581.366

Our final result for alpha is 222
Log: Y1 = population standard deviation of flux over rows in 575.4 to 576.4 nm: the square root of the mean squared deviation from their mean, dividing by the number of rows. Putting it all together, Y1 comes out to 0.12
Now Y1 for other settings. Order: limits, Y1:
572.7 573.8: 0.08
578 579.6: 0.32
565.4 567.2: 0.34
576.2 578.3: 0.28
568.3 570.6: 0.26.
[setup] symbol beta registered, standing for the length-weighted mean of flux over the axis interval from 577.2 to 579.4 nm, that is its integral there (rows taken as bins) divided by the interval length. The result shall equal 11.2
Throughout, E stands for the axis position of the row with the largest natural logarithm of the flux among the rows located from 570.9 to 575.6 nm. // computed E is 574.976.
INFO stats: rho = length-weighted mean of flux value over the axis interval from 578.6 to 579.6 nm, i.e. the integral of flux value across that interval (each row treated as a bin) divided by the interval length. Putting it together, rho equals 11.2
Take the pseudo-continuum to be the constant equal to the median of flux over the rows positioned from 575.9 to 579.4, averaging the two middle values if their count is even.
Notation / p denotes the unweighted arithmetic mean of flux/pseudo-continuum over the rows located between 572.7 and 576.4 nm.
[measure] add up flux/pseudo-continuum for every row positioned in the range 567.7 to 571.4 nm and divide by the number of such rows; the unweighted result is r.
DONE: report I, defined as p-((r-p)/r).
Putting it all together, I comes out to 1.04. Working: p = 1.01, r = 0.98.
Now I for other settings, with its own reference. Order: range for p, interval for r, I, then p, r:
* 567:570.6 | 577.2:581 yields 0.97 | 0.99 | 1.02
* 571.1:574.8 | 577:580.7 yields 1.01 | 1.01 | 1.02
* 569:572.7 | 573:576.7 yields 0.96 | 0.99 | 1.01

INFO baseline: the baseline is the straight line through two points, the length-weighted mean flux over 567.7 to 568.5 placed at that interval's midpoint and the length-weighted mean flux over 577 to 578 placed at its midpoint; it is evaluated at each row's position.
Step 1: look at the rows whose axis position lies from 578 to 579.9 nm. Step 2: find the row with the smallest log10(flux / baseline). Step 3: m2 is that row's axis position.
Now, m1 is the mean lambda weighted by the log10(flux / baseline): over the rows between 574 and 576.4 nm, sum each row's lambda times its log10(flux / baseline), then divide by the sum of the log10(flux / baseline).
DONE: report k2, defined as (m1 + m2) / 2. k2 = 577.14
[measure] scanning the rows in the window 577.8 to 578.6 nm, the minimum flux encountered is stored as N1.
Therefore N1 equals 10.7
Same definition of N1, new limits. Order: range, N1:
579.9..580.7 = 11.4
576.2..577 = 10.9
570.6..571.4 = 10.3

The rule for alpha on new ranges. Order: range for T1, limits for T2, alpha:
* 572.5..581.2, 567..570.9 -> 347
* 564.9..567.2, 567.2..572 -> 475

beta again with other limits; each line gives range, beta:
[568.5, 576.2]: 11.2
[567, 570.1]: 11.2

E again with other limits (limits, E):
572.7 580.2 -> 580.029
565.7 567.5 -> 566.826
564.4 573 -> 564.742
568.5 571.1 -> 569.705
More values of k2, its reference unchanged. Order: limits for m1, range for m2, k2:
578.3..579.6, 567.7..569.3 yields 573.78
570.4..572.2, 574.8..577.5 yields 573.61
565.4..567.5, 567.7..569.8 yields 567.50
